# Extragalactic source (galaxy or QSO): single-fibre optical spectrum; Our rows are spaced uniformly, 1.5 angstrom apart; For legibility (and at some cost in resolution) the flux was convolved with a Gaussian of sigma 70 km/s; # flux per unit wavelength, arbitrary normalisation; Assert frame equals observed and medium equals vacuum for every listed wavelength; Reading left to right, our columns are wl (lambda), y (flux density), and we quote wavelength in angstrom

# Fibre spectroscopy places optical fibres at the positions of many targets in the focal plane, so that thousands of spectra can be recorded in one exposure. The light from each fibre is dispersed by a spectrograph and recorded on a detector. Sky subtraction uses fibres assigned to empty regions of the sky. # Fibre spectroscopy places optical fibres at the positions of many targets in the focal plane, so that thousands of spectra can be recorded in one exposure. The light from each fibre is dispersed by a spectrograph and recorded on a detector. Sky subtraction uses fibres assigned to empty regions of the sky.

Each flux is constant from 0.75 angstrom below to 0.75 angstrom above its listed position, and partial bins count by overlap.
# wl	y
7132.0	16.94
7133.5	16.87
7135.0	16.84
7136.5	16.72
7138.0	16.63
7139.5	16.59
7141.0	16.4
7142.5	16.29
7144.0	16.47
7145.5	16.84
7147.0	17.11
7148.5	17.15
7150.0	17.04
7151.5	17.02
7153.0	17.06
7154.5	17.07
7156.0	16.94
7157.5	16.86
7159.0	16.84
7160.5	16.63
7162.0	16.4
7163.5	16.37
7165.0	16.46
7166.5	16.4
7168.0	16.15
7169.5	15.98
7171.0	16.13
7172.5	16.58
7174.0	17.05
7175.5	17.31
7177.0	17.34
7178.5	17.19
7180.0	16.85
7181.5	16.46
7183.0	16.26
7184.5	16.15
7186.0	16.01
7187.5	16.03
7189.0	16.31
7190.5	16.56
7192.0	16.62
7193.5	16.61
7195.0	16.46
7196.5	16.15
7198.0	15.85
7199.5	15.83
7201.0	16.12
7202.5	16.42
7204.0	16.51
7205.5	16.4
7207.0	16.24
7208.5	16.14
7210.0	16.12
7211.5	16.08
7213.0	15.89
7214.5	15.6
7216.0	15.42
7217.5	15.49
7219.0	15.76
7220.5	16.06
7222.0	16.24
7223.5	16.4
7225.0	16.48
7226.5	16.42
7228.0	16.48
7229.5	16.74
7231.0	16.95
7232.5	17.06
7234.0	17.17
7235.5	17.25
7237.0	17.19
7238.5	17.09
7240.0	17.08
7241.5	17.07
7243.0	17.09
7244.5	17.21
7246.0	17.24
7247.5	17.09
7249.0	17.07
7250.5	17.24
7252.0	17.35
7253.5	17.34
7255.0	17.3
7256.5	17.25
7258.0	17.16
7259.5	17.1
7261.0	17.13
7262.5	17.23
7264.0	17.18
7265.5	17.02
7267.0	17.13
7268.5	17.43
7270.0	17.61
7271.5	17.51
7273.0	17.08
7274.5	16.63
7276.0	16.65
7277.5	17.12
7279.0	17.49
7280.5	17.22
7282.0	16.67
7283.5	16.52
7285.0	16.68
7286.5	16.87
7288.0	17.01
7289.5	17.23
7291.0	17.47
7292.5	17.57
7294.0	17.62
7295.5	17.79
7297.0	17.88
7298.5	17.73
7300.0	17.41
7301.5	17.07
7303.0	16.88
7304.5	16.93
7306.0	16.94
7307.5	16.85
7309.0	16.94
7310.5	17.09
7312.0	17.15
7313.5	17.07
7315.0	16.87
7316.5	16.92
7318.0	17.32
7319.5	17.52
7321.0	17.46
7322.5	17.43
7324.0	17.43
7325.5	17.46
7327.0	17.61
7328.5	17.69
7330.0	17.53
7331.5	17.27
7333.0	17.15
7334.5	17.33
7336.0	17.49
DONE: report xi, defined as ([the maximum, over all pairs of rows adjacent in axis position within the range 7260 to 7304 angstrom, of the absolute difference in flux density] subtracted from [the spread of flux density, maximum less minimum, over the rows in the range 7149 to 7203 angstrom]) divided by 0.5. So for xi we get 1.9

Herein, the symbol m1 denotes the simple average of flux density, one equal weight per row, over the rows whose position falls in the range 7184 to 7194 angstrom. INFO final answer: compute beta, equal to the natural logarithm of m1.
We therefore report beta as 2.79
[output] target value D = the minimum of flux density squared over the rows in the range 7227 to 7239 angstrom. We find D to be 272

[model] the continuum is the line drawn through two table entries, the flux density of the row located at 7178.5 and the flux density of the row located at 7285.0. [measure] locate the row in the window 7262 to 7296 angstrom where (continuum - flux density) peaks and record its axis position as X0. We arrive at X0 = 7283.5 angstrom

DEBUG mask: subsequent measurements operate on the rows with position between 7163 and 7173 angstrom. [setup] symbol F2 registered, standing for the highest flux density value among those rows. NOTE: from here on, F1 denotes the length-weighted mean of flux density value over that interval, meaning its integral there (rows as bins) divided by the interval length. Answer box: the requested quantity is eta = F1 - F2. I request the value -0.293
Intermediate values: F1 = 16.3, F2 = 16.58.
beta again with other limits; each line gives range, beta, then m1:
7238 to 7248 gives 2.84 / 17.1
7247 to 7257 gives 2.85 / 17.2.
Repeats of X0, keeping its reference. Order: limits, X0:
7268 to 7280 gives 7274.5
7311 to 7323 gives 7315.0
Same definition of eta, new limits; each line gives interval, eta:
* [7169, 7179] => -0.532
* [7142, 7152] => -0.295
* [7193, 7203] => -0.420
